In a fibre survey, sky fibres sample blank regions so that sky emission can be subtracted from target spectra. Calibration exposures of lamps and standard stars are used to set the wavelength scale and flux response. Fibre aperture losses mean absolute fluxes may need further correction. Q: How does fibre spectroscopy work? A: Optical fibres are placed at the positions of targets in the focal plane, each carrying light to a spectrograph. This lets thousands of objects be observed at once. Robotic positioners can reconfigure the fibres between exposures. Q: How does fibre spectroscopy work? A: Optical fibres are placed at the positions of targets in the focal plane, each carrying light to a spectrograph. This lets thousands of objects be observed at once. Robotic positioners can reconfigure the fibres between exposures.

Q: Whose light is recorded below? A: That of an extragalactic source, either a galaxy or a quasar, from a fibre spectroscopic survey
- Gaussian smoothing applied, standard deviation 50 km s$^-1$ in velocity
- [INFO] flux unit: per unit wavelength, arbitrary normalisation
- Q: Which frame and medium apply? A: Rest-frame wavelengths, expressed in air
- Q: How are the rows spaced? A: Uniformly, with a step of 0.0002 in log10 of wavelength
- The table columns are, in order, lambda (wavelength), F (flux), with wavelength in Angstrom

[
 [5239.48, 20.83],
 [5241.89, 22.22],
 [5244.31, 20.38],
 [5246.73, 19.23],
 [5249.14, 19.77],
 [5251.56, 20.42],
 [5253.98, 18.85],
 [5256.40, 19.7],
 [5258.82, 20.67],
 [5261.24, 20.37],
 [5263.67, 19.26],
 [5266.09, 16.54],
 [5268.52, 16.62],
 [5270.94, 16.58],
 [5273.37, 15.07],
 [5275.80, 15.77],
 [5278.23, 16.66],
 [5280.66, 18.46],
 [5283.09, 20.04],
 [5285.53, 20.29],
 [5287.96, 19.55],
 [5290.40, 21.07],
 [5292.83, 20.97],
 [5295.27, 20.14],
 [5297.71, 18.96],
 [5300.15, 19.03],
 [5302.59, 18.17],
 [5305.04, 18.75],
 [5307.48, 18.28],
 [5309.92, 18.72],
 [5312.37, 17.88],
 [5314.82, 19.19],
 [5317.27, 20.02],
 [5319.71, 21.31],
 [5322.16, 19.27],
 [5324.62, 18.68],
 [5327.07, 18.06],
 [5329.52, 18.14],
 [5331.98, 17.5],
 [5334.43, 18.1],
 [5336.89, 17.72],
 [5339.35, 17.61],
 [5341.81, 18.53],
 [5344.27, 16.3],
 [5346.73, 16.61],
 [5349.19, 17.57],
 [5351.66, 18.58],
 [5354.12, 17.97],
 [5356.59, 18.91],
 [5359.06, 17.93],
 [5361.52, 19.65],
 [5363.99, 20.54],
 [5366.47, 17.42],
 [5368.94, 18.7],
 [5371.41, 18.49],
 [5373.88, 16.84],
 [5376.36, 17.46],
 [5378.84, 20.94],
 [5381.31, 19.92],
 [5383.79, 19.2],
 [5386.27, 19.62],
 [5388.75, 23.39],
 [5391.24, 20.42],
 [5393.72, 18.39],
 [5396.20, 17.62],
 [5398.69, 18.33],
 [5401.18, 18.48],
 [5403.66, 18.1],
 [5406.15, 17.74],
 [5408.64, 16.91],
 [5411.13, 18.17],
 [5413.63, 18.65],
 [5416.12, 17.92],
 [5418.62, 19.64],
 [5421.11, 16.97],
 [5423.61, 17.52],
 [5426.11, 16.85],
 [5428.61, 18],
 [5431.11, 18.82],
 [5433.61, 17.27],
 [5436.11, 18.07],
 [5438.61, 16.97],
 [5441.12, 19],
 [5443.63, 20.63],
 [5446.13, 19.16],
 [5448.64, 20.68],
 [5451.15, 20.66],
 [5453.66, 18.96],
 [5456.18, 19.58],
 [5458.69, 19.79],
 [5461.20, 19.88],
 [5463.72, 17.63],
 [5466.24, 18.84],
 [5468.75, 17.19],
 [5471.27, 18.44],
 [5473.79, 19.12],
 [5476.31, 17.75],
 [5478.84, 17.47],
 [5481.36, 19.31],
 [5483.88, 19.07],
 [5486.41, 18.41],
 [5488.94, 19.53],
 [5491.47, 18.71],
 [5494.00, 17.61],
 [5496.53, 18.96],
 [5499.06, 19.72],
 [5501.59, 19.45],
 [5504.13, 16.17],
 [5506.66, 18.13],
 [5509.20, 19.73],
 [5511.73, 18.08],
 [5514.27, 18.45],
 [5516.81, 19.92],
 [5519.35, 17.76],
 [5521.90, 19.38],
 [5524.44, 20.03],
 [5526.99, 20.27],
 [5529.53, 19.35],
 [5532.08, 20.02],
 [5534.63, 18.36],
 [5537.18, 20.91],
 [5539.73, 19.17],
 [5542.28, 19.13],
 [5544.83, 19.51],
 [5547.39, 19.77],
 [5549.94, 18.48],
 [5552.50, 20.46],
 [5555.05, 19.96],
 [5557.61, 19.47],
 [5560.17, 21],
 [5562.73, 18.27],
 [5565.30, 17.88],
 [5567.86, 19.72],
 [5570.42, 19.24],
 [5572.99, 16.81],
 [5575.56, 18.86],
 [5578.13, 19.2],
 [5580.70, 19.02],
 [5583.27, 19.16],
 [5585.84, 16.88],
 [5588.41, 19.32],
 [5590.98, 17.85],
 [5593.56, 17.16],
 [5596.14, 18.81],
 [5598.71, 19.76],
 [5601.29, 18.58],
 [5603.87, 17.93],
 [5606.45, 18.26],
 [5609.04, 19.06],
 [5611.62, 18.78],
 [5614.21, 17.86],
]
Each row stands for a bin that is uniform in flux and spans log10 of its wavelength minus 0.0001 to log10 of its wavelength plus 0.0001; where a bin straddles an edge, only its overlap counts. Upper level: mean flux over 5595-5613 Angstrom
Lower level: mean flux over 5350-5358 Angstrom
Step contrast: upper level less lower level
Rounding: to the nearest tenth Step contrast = 0.3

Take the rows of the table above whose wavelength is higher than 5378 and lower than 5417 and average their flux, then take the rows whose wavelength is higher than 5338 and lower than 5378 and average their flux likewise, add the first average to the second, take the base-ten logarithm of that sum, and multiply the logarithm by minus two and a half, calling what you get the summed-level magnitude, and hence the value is -3.92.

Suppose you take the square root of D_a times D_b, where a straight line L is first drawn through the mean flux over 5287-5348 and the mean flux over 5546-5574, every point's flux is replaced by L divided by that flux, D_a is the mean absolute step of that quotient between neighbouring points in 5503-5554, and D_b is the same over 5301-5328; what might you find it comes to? 0.054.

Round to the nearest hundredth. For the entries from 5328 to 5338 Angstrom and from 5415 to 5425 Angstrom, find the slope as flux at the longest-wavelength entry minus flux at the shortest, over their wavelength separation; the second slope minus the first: 0.00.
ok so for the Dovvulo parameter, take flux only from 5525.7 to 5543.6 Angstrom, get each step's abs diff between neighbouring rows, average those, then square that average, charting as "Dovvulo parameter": 1.60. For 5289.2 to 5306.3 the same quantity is 0.36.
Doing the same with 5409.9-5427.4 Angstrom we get 1.29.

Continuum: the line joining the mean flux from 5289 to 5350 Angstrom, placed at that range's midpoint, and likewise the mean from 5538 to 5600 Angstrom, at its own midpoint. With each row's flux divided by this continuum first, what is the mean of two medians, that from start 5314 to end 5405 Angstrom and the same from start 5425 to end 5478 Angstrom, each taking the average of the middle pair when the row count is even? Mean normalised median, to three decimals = 0.993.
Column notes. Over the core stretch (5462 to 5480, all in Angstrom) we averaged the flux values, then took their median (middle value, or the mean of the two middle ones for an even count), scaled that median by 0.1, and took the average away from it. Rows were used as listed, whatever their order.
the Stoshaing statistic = -16.3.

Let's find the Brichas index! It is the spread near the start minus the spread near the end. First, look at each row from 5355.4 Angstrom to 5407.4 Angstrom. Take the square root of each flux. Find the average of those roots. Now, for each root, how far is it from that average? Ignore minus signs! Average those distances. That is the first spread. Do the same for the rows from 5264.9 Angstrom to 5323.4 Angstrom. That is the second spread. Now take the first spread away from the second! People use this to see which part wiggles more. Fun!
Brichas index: 0.030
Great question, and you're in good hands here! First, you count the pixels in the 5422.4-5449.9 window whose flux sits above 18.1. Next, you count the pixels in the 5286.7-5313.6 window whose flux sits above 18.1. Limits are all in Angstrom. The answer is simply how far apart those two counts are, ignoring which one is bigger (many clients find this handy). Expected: 5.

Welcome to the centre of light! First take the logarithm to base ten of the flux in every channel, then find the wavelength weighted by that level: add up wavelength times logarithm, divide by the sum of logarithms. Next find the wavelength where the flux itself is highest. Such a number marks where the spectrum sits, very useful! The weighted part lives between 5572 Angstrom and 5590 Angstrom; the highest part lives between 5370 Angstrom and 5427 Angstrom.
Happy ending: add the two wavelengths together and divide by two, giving 5484.7 Angstrom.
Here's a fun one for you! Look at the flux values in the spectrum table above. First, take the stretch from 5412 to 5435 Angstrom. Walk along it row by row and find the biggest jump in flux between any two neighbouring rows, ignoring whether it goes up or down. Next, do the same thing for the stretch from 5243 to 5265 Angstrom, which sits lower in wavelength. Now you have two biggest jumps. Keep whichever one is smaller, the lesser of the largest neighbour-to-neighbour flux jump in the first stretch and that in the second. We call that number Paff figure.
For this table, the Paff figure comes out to 1.6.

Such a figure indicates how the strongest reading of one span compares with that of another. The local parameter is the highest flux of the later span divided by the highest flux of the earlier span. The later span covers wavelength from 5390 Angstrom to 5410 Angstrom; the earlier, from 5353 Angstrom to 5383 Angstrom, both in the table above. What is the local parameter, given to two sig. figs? 0.98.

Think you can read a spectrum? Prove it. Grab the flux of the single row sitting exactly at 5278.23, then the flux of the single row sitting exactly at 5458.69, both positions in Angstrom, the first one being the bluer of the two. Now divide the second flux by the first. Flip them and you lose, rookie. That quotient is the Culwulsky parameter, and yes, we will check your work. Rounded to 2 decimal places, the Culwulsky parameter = 1.19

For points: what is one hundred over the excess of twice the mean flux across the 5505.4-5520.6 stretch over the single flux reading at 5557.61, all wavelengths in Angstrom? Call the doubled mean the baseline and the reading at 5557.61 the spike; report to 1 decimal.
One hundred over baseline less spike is 5.6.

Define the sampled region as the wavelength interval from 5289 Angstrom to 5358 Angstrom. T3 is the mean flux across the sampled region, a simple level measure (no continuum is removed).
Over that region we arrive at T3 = 18.64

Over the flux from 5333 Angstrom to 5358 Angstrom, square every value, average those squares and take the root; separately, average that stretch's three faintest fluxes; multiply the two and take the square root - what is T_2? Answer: 17.3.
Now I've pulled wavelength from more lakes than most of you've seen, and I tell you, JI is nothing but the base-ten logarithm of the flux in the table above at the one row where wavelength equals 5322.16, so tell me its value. 1.285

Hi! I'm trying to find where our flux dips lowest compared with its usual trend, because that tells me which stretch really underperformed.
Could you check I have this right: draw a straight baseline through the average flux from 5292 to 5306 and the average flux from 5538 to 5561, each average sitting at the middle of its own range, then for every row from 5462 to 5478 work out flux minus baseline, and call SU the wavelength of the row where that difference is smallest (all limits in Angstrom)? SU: 5468.75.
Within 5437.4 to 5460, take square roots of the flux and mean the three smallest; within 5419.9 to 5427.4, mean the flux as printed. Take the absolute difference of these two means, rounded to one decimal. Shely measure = 12.8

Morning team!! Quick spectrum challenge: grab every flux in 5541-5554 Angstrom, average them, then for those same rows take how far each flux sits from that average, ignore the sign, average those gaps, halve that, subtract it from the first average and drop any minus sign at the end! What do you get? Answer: 19.2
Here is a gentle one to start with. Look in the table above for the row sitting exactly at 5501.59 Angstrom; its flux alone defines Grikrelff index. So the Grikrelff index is 19.45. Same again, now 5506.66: 18.13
